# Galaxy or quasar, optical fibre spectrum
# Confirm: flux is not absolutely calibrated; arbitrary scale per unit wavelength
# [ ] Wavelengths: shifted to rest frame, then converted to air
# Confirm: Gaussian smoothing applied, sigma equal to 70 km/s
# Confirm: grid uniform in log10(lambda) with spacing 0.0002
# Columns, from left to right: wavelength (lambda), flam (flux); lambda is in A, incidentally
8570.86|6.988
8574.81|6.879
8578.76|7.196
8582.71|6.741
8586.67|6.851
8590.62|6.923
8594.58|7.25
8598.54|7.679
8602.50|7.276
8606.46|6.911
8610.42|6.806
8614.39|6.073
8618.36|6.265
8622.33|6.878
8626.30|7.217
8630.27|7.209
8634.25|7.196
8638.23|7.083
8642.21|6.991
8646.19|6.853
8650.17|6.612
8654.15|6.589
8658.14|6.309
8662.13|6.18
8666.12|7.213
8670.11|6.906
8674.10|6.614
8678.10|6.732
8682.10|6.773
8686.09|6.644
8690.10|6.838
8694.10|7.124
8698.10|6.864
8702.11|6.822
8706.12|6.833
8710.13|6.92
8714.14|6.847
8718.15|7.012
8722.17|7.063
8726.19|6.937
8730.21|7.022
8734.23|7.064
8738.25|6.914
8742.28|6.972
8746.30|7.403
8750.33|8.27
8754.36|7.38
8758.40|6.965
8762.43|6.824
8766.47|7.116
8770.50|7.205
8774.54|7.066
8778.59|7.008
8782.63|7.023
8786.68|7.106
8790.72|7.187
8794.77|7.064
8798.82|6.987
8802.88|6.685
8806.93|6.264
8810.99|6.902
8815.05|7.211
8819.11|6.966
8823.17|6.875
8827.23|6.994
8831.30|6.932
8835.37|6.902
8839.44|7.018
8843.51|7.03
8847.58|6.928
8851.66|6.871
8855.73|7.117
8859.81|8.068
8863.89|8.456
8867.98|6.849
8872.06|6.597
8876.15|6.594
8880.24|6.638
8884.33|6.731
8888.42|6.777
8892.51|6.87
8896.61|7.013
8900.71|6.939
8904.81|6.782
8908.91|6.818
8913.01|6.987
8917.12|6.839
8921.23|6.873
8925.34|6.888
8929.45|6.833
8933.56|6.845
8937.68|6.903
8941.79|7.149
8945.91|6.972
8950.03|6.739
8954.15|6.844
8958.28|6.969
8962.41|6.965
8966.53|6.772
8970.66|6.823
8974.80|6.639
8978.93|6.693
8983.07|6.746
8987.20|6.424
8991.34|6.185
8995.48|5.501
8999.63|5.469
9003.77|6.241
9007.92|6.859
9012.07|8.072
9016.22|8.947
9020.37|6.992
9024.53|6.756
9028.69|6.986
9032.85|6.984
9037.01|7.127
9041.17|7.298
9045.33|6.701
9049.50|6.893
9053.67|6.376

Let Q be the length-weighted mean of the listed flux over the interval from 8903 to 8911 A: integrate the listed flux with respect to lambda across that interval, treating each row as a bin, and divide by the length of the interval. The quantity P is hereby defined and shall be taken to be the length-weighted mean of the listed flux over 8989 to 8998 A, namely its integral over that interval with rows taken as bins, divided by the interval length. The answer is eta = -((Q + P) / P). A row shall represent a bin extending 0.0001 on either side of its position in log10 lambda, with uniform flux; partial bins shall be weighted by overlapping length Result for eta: -2.17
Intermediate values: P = 5.84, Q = 6.81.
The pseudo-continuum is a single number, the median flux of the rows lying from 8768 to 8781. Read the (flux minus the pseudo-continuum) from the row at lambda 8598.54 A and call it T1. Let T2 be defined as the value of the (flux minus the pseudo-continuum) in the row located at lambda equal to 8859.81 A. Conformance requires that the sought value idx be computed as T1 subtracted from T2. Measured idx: 0.4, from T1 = 0.61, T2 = 1.0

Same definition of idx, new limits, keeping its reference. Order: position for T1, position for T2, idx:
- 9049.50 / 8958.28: 0.1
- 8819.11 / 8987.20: -0.5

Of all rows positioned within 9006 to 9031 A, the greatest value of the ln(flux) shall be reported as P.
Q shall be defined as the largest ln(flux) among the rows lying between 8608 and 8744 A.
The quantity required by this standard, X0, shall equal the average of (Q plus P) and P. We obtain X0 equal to 3.18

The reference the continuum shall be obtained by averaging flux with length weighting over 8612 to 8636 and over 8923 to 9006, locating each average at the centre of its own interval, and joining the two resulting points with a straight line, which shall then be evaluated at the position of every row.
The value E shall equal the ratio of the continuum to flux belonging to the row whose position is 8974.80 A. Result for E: 1.00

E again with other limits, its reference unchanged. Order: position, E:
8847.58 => 0.97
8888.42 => 0.98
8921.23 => 0.97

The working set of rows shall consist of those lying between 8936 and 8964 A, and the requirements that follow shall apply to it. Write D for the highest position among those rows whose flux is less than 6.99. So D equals 8962.41 A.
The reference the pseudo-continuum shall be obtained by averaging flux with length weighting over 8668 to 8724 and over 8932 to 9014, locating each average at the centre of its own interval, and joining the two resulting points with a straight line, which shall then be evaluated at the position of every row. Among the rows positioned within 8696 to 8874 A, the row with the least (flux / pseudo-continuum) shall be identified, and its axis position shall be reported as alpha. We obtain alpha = 8806.93 A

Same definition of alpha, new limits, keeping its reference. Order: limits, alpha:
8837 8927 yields 8876.15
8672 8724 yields 8674.10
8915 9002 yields 8999.63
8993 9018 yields 8999.63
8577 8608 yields 8582.71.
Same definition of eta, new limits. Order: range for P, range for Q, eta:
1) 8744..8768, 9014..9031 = -2.01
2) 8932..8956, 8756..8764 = -2.00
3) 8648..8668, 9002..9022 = -2.13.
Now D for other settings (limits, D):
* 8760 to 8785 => 8762.43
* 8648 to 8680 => 8678.10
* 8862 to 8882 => 8880.24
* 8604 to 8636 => 8622.33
